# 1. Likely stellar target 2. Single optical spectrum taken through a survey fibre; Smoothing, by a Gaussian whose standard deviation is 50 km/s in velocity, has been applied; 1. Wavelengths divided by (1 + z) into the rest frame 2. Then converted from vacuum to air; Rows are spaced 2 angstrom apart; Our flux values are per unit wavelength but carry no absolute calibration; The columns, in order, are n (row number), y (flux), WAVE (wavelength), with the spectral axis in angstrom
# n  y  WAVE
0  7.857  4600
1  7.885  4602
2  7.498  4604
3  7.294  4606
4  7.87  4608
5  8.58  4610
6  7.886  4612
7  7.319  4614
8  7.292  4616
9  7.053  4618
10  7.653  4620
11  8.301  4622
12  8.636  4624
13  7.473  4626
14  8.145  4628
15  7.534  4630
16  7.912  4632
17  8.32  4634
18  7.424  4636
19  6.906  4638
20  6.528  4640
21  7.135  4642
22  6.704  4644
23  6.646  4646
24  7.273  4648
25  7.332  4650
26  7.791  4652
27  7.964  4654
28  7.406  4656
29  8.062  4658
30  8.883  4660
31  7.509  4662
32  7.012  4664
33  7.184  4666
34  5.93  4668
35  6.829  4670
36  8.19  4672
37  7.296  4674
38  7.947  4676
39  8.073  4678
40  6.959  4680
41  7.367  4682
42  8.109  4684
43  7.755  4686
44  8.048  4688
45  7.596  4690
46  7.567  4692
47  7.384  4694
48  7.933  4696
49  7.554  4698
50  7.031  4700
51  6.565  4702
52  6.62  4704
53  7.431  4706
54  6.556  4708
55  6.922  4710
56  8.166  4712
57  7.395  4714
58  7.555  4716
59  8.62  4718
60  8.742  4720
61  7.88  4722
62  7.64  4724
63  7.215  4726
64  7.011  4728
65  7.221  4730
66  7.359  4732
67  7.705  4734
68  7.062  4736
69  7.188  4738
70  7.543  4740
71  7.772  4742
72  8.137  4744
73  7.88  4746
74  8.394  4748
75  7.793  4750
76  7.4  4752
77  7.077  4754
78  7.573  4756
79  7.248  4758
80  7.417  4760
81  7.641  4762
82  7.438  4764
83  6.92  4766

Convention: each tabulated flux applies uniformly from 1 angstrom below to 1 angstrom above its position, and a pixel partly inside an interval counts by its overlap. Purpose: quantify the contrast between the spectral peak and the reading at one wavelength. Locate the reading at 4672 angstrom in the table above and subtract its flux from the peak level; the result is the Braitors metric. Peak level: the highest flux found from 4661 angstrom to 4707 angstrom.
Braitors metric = 0.00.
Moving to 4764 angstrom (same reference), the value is 0.75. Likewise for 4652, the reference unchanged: 0.40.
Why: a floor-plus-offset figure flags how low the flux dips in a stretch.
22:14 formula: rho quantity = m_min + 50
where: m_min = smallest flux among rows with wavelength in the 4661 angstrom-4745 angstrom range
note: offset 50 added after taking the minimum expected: 55.9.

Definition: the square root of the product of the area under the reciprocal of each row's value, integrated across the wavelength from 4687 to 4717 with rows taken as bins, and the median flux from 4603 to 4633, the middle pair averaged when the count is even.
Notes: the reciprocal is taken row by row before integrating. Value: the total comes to 5.60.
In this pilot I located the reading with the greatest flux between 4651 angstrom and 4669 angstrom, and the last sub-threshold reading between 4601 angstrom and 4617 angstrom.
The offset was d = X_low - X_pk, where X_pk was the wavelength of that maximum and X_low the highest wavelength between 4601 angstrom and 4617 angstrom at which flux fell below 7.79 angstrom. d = -44 angstrom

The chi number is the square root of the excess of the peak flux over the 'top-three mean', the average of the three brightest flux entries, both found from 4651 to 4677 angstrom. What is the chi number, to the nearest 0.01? 0.71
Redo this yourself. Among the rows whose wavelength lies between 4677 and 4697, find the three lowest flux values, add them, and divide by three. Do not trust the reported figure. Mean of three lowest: 7.24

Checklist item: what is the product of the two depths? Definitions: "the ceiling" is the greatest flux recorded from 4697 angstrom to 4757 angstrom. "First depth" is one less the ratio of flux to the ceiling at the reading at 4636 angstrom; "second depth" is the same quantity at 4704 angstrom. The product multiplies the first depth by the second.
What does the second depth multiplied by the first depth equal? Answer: 0.037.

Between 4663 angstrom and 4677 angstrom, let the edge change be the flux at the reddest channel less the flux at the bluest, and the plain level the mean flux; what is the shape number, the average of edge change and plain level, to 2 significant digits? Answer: 4.1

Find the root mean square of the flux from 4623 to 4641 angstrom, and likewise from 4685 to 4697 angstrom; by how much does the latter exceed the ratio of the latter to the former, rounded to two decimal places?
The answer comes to 6.71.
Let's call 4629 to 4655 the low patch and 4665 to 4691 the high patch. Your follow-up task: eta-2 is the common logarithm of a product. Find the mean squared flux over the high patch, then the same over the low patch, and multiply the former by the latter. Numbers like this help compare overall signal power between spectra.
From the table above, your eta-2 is 3.49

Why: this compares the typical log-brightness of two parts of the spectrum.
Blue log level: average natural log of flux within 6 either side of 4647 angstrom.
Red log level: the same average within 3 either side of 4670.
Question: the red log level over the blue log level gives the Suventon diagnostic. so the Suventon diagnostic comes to 0.98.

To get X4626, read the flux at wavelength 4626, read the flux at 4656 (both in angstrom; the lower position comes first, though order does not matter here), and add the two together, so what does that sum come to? 14.9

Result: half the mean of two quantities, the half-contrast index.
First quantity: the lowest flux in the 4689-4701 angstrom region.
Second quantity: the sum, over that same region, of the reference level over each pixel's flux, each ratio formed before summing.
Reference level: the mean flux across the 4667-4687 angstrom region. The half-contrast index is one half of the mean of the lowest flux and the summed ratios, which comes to 3.25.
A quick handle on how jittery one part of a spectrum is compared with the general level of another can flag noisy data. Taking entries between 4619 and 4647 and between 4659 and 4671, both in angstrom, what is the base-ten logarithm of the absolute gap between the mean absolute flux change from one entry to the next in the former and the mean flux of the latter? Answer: 0.825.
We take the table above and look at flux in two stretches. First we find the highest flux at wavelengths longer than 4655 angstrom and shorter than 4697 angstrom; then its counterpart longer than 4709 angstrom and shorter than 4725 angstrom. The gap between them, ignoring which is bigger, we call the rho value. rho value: 0.14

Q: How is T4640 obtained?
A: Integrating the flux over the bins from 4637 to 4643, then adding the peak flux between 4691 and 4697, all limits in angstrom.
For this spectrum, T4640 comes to 49.1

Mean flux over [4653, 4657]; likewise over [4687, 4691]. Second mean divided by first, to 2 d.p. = 1.02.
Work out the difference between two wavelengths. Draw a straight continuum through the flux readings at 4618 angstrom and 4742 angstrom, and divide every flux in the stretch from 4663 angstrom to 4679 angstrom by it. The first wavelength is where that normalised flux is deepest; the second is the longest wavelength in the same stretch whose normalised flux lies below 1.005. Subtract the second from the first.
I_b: -6 angstrom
